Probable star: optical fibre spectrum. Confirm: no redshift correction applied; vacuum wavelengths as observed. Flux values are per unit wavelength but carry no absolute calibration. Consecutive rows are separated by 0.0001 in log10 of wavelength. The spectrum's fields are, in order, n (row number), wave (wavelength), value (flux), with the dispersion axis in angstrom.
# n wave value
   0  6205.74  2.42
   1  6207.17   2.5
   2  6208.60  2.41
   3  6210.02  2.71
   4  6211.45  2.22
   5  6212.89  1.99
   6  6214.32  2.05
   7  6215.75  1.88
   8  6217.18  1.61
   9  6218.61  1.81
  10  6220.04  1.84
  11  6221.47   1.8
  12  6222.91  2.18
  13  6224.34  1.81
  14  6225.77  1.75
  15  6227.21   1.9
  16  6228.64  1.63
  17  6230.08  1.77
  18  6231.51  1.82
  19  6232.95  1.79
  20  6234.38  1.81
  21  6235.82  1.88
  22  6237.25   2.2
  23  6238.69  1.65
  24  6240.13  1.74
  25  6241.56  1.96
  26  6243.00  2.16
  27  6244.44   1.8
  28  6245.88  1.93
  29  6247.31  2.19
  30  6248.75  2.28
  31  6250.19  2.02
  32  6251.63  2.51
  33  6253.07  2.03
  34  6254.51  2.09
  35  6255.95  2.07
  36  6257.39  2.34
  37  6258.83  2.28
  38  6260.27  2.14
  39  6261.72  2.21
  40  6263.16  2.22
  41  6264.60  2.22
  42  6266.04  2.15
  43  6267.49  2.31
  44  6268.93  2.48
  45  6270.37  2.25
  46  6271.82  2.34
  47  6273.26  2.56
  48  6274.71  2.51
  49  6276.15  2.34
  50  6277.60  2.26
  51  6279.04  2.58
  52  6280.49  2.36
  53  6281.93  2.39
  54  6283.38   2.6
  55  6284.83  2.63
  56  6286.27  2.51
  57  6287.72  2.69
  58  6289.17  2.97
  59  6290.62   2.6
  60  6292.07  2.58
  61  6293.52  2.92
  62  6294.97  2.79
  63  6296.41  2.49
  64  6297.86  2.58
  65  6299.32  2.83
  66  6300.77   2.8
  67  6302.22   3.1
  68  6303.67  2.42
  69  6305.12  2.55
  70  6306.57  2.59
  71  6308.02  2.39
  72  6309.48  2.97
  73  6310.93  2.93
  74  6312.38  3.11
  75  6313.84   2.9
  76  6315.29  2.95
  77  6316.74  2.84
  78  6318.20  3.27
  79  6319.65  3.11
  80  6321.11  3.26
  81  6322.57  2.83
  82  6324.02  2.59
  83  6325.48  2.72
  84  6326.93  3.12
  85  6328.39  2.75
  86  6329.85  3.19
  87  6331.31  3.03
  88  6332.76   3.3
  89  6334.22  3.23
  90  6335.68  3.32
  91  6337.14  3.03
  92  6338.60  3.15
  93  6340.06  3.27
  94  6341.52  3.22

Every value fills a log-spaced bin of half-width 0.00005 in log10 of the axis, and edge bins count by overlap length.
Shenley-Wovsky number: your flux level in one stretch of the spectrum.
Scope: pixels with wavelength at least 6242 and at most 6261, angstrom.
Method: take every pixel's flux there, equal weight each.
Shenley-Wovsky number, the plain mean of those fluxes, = 2.1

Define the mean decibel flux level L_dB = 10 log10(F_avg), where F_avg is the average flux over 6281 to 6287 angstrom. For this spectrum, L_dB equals 4.0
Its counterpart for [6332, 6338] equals 5.1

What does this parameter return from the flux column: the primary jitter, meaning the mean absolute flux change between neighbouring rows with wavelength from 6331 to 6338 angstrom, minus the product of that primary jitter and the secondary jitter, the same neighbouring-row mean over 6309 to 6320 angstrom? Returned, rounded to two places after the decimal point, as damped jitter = 0.15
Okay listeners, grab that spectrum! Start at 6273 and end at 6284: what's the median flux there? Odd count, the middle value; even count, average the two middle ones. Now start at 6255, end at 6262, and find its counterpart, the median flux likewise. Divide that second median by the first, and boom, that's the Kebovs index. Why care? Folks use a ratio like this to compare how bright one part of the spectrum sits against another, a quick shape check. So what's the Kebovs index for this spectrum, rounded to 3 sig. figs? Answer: 0.902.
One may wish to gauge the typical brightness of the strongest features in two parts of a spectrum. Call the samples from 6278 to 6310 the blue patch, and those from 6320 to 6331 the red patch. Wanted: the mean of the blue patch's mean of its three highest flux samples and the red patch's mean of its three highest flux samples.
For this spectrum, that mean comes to 3.10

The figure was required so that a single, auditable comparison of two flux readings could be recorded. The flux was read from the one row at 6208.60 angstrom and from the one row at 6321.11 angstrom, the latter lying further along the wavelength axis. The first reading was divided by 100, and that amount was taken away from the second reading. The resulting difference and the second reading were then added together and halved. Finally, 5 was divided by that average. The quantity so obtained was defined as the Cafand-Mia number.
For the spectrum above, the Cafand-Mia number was 1.54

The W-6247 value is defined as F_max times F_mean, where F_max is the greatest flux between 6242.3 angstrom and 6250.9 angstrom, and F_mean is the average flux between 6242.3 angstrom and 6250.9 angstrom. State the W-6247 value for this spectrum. 5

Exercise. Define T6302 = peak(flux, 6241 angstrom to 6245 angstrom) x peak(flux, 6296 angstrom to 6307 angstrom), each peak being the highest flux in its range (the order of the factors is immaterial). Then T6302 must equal 6.7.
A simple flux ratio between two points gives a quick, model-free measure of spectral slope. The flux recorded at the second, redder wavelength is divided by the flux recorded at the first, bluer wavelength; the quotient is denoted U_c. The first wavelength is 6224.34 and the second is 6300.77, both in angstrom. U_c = 1.5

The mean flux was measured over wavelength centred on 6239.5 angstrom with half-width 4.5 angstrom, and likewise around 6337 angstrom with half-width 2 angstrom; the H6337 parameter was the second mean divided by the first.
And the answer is 1.64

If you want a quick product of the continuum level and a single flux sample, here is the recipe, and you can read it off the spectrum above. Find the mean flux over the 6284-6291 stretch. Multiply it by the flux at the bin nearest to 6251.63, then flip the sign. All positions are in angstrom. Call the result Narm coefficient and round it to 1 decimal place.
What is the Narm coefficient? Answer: -6.7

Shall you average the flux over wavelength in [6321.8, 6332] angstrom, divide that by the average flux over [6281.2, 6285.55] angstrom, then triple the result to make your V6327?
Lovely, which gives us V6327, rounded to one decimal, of 3.4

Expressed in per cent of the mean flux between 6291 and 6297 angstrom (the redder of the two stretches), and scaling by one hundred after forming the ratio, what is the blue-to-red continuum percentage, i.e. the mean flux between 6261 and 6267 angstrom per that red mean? 82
